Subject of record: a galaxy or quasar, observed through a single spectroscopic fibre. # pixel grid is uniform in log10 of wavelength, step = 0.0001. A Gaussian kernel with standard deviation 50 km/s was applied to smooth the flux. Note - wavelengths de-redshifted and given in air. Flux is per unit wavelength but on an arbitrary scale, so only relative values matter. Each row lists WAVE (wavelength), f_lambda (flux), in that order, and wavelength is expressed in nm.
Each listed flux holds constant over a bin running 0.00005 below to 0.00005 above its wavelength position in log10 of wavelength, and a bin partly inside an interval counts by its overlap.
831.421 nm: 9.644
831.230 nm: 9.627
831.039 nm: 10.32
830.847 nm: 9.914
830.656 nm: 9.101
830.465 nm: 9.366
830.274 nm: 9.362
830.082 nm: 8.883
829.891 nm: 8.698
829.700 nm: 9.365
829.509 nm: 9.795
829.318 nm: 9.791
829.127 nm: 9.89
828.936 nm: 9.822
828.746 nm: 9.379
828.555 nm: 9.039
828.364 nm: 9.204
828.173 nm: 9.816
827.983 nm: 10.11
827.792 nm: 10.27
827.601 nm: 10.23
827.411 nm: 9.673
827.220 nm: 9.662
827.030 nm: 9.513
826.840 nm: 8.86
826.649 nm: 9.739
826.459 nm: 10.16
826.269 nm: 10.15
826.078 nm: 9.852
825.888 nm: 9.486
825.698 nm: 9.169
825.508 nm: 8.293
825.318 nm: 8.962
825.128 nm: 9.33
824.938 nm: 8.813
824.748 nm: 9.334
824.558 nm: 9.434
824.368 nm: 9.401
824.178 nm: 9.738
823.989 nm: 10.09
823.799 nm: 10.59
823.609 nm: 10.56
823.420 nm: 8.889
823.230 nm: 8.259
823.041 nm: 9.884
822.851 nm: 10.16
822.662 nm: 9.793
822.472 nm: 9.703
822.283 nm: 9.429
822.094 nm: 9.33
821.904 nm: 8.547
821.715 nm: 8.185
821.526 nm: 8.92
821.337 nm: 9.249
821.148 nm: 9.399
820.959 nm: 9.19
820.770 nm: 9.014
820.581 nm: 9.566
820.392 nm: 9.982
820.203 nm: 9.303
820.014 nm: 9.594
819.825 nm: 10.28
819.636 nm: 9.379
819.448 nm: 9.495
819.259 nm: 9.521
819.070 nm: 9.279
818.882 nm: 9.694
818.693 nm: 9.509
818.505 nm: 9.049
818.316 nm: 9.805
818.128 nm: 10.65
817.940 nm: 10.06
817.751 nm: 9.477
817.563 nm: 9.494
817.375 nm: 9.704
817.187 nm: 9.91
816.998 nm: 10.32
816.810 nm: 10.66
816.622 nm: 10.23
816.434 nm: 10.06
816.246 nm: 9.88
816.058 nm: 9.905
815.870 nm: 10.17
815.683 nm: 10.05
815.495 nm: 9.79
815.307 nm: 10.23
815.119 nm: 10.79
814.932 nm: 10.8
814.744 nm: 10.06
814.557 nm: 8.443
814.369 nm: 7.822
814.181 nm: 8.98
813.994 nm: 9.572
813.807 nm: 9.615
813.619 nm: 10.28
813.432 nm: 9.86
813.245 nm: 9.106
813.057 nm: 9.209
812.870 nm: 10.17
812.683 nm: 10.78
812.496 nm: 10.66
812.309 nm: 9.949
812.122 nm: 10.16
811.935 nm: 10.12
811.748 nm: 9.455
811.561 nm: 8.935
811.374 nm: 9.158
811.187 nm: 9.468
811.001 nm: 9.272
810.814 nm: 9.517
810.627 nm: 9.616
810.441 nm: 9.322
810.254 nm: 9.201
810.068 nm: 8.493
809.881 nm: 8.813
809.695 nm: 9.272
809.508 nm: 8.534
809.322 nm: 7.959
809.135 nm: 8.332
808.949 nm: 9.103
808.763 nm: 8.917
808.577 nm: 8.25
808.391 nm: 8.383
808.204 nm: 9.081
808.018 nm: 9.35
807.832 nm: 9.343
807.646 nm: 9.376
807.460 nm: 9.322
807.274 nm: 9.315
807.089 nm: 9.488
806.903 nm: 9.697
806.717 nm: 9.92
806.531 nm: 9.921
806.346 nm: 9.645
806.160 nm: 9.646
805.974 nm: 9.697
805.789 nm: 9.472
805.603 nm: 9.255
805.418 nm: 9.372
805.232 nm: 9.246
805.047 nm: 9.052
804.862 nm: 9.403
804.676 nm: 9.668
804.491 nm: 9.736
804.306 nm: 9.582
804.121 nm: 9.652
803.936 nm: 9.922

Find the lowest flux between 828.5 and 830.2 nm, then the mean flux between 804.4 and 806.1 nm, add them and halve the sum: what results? 9.07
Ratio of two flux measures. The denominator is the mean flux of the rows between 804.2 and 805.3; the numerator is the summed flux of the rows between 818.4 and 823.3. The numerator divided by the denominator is 26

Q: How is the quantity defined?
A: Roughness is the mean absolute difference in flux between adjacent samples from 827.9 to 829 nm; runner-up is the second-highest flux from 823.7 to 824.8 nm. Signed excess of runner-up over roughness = 9.7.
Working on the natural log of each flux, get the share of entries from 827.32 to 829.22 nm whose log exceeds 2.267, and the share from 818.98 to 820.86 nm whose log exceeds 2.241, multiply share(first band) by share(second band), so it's 0.42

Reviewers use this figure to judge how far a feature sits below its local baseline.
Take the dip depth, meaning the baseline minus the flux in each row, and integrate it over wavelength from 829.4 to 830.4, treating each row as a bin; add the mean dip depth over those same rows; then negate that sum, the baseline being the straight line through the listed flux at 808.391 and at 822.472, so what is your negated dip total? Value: -2.3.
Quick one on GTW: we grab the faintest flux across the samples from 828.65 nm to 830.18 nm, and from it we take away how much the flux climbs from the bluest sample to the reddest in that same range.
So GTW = 9.2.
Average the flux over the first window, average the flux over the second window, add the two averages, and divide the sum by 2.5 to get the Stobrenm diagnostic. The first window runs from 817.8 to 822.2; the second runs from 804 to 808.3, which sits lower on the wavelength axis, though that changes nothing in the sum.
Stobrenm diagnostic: 7.57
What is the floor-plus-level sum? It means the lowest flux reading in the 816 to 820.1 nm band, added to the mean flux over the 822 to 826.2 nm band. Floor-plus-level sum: 18.53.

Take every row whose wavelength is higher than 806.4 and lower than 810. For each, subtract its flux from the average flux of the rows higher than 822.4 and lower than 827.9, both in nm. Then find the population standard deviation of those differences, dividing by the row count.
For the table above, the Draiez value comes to 0.55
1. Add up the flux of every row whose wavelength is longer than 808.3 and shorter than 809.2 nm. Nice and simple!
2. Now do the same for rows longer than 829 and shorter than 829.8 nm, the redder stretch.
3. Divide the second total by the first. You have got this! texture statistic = 0.90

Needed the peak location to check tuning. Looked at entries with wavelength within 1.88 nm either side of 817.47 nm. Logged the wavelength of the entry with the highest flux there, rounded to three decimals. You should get 816.810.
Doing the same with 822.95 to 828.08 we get 823.799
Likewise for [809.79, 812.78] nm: 812.683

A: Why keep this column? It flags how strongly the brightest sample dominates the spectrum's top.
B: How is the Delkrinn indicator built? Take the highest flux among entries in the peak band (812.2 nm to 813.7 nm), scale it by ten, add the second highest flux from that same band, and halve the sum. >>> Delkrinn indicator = 59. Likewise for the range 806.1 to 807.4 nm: 55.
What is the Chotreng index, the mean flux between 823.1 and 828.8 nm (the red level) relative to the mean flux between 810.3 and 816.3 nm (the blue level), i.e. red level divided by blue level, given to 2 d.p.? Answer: 0.98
